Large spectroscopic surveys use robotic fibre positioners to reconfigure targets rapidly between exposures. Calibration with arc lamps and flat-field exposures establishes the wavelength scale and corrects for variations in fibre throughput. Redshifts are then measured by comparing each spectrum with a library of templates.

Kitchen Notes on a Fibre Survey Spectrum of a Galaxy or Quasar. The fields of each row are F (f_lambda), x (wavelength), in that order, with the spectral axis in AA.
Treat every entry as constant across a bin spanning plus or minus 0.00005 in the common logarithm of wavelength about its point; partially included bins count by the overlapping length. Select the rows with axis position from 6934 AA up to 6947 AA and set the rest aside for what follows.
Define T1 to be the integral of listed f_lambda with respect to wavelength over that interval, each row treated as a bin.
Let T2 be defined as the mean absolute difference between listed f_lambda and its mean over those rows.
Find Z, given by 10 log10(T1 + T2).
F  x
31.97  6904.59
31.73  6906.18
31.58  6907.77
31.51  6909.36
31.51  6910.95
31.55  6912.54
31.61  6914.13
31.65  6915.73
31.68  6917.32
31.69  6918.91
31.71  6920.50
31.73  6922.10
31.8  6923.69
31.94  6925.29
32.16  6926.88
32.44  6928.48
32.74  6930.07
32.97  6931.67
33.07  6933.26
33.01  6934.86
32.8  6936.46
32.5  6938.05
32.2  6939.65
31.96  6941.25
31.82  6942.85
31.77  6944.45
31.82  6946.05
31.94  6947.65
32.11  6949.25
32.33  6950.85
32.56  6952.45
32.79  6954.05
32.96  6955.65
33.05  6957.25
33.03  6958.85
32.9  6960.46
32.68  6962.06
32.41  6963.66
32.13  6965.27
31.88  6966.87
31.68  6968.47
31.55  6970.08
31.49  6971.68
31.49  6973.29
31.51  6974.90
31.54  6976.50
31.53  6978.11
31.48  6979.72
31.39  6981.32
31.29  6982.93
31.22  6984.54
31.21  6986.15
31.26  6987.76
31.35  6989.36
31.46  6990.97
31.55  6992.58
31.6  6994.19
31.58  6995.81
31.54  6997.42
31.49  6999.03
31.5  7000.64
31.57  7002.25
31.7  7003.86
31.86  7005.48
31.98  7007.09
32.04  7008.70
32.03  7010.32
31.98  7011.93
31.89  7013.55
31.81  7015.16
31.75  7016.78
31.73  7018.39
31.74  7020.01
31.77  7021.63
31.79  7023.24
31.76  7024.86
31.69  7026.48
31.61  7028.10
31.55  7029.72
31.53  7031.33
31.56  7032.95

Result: 26.2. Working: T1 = 419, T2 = 0.4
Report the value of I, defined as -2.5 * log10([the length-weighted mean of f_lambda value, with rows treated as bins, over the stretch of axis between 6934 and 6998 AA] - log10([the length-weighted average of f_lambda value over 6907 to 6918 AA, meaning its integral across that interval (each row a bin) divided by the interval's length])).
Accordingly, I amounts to -3.71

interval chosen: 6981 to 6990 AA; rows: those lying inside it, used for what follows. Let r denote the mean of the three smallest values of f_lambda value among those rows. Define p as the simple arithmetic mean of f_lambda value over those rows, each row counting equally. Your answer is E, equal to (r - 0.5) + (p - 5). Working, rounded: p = 31.3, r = 31.2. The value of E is 57.0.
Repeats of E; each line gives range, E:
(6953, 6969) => 58.9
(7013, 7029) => 57.9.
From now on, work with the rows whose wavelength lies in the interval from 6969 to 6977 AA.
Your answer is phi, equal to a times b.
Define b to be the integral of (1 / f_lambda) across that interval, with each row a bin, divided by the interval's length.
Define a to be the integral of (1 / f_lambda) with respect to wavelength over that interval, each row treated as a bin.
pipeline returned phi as 0.0080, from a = 0.25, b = 0.0317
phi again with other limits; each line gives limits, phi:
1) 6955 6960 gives 0.0046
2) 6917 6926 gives 0.0089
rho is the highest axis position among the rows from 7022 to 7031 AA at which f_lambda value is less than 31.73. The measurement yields 7029.72 AA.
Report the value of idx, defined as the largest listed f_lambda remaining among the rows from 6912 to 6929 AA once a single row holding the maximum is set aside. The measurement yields 32.16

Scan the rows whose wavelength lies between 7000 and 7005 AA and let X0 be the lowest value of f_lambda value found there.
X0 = 31.5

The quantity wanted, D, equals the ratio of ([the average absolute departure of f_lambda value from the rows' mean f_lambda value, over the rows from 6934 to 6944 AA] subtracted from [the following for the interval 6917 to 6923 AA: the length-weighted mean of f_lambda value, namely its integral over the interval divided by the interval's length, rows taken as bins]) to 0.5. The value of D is 62.7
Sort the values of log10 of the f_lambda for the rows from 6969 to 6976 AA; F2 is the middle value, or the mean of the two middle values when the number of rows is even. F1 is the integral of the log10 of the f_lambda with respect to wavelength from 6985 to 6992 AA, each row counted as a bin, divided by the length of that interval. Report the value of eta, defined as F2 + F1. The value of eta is 2.995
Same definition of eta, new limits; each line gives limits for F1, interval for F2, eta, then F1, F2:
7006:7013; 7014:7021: 3.007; 1.51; 1.50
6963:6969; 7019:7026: 3.008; 1.51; 1.50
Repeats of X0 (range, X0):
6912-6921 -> 31.55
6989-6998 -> 31.35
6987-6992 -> 31.26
